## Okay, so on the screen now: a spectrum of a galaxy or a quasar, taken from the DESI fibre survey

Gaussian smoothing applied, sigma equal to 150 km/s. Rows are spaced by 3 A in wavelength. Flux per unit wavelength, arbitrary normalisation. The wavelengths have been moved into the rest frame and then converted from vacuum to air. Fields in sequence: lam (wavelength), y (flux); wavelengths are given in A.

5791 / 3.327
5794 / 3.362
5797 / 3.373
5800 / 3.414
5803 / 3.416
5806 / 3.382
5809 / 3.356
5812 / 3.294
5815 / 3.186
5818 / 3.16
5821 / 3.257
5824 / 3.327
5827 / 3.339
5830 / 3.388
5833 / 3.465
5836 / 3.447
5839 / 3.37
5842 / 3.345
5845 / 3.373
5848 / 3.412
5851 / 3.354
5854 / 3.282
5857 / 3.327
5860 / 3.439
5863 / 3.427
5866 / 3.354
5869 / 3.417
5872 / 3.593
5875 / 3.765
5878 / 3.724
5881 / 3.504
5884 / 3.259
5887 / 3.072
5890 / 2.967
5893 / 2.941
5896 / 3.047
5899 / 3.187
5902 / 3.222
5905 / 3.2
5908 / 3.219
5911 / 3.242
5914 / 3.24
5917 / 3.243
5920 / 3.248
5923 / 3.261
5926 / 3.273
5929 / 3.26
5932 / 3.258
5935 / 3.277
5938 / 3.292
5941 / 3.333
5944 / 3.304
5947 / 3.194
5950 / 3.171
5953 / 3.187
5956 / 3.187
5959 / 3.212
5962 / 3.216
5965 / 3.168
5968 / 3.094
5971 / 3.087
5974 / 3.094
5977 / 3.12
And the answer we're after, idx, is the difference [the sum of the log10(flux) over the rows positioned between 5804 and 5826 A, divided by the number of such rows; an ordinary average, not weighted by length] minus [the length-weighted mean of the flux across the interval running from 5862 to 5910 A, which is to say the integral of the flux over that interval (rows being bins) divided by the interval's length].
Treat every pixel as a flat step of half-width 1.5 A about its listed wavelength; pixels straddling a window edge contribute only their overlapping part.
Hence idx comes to -2.79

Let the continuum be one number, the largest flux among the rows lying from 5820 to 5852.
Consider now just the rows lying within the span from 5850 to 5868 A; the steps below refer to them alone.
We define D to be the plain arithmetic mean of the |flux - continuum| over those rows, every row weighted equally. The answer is 0.10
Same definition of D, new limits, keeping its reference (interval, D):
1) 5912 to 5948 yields 0.20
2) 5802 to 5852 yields 0.12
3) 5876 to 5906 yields 0.31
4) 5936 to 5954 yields 0.22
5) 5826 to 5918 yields 0.18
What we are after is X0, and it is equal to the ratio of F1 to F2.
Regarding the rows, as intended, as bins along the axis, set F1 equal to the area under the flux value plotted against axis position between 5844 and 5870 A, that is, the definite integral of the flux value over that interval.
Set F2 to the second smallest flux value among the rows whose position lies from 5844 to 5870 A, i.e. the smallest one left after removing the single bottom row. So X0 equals 26.4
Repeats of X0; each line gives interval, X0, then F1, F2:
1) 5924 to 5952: 28.6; 91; 3.194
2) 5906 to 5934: 28.1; 91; 3.24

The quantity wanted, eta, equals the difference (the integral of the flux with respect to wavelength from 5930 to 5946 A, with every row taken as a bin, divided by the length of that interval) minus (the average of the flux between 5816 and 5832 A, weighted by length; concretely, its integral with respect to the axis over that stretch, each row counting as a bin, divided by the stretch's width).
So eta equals -0.01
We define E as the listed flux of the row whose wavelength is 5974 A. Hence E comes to 3.094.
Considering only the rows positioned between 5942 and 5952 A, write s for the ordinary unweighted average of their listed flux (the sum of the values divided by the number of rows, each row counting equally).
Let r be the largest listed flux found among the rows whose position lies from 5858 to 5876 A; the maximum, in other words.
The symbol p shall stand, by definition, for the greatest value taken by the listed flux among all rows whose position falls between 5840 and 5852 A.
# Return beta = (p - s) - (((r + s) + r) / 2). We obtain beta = -5.19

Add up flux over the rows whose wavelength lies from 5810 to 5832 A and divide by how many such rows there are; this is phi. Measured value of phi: 3.28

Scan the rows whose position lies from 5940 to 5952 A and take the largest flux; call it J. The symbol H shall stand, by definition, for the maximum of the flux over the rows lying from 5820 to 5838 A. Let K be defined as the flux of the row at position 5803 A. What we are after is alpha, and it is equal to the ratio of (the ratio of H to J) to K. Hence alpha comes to 0.304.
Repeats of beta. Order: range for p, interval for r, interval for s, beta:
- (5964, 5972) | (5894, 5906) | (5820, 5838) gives -5.11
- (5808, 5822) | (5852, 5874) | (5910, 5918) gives -5.10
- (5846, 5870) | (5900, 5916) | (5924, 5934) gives -4.70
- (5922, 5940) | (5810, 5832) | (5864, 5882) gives -5.44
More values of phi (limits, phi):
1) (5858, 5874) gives 3.45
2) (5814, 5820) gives 3.17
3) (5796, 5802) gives 3.39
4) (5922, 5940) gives 3.27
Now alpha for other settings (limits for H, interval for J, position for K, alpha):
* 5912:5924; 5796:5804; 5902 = 0.296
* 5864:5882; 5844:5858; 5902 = 0.342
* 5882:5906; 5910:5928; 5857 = 0.299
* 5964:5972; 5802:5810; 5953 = 0.291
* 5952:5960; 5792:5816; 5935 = 0.287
